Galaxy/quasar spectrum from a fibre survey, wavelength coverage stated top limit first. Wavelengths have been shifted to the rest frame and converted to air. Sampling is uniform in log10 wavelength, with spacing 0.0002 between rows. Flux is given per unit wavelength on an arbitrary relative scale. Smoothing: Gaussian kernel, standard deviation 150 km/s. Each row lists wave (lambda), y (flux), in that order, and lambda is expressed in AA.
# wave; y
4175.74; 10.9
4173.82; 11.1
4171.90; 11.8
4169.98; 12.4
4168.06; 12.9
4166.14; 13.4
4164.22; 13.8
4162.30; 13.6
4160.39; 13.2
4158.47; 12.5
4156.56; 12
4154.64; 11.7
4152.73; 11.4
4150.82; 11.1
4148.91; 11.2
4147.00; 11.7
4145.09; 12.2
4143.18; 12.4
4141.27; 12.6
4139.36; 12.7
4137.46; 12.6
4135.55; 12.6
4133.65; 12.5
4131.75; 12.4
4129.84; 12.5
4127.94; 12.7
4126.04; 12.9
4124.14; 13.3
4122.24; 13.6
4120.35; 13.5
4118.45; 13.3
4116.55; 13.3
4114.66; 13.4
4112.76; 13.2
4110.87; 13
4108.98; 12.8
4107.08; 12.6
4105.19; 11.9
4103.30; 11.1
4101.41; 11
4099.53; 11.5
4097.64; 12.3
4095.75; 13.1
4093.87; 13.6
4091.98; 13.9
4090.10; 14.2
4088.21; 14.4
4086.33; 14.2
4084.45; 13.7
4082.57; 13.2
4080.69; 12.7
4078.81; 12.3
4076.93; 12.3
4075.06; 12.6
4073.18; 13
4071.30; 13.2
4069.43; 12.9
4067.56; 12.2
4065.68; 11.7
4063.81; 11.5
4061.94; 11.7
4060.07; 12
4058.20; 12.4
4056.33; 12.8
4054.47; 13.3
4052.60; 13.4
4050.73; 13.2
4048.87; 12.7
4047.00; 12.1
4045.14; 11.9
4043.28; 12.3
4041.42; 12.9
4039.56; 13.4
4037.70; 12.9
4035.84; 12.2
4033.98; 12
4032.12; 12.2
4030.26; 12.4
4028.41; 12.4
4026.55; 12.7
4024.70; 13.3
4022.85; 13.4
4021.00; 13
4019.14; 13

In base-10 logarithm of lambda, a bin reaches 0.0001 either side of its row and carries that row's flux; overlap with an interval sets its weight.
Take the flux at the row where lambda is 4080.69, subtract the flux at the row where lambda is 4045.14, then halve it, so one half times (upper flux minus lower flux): 0.40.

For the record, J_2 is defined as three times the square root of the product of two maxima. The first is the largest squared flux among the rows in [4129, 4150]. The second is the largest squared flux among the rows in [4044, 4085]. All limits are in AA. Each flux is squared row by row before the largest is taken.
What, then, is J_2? 522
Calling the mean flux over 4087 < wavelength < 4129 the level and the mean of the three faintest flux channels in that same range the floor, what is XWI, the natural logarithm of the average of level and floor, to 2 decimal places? 2.49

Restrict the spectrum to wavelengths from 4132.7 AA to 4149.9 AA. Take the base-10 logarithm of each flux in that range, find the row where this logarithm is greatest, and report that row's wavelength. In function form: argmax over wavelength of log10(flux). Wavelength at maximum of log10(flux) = 4139.36 AA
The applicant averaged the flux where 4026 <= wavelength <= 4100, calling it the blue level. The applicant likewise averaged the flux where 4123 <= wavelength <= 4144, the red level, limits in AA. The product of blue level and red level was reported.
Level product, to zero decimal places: 161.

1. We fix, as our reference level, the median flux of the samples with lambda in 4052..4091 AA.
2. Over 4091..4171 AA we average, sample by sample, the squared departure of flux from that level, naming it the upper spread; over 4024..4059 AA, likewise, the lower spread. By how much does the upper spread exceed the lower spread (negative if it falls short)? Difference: 0.4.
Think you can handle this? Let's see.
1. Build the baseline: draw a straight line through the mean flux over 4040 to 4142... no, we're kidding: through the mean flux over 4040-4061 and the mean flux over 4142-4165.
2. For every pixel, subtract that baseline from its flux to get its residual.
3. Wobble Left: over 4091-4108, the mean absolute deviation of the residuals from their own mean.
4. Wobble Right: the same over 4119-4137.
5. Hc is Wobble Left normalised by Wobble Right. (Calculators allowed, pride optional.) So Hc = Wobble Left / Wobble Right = 2.3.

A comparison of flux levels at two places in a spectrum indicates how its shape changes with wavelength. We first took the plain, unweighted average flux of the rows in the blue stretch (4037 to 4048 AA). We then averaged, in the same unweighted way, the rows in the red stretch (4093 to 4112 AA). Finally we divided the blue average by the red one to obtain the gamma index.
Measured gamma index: 1.02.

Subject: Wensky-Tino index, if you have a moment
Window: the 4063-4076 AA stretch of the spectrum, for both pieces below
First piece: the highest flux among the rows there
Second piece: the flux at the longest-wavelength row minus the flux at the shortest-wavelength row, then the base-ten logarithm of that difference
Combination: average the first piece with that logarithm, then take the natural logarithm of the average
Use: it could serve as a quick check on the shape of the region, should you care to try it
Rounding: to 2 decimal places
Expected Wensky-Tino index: 1.89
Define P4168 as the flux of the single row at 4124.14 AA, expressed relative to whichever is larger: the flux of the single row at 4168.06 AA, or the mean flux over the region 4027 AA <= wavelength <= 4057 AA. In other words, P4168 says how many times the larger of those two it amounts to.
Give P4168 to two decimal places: 1.03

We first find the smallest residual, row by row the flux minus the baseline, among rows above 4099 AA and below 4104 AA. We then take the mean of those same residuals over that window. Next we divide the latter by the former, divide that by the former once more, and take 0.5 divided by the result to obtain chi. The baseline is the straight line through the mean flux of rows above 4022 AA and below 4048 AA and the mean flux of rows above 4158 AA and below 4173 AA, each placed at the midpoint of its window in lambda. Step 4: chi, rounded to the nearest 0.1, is -1.0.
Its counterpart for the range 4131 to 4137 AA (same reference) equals -0.3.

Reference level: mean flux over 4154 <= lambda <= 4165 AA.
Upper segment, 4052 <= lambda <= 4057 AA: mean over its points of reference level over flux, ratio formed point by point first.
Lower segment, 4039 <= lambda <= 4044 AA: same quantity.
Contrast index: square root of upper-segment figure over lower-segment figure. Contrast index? 0.99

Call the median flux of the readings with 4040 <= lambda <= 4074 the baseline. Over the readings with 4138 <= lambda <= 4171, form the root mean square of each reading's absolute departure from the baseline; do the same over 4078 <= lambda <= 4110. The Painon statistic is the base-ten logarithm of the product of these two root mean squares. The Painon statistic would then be -0.06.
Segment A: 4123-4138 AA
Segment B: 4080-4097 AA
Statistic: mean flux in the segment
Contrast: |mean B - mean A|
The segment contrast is 1.0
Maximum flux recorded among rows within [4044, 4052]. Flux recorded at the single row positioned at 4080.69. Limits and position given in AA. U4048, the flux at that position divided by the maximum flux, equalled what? 0.96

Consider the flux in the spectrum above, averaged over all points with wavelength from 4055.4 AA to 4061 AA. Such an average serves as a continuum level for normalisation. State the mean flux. 12.4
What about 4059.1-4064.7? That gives 11.7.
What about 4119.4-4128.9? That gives 13.2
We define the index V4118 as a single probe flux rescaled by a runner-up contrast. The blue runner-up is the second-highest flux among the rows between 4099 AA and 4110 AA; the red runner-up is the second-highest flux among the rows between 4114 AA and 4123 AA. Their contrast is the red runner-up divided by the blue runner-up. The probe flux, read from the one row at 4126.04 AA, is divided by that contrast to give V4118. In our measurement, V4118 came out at 12.0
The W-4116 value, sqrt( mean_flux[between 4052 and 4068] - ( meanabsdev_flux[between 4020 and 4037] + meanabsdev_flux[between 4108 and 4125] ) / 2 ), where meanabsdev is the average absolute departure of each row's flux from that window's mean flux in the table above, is 3.47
